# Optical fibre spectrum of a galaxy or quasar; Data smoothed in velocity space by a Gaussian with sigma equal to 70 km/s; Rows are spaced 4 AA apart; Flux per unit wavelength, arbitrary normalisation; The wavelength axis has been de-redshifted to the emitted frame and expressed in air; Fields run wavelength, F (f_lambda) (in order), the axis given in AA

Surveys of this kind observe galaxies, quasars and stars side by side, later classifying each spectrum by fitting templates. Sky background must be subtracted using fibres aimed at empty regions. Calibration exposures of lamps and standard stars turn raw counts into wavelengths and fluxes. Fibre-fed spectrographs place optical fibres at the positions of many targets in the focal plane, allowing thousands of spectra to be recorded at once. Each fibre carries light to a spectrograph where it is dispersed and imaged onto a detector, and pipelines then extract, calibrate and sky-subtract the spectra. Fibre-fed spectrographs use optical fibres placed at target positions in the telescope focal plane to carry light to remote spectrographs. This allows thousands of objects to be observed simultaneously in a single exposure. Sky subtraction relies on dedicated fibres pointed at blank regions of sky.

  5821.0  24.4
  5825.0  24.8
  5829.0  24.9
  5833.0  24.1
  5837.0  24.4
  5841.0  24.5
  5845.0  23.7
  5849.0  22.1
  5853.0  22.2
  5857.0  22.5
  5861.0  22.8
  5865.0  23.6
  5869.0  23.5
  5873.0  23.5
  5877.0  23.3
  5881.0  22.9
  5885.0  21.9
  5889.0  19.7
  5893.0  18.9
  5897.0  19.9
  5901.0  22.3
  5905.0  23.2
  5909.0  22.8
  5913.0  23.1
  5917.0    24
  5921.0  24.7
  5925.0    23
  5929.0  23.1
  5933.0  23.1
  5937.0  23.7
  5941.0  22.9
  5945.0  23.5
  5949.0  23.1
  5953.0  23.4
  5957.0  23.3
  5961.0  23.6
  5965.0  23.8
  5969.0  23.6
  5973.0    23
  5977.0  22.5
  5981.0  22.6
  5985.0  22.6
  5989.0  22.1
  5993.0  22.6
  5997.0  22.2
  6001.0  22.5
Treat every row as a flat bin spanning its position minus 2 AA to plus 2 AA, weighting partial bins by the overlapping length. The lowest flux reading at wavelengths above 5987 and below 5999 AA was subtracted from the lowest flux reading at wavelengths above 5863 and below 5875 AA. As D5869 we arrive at 1.4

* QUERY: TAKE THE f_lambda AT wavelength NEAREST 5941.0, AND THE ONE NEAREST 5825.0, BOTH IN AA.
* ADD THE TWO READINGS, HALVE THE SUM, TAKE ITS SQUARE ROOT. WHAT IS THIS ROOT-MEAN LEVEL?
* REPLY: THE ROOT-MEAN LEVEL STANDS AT 4.88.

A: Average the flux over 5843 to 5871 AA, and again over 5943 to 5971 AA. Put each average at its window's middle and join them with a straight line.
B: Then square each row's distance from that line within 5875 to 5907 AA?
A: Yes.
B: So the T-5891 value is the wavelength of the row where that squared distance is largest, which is 5893.0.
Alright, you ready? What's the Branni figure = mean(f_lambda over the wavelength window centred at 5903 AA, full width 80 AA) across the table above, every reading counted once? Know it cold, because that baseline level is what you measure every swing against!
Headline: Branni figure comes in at 22.7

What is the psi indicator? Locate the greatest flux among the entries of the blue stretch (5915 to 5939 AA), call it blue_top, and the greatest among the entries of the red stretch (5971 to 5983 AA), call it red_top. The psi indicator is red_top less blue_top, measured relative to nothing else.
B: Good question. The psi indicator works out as -1.7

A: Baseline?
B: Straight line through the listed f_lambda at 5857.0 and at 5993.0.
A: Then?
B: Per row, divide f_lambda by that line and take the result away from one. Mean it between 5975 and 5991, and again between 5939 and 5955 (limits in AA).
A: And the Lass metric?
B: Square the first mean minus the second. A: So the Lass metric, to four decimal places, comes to 0.0013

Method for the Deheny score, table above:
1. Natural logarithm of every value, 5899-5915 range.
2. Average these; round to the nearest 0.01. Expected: 3.13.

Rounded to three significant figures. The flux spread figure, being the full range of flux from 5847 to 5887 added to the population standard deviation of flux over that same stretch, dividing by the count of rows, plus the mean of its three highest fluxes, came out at 25.8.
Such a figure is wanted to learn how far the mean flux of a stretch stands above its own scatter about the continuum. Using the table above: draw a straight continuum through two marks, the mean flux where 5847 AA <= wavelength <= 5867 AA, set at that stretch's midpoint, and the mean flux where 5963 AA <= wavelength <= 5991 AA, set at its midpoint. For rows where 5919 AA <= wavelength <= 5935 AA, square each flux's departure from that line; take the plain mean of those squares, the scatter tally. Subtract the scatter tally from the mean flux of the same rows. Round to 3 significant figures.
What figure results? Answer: 22.5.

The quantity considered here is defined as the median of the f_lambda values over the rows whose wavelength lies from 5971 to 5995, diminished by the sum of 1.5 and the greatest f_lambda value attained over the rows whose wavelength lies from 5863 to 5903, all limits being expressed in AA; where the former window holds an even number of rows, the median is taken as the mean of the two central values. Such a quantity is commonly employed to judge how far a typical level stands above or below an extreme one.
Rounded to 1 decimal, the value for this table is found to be -2.5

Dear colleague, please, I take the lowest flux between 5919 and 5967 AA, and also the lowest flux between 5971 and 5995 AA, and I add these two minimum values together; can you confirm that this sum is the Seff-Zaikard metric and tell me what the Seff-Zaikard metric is 45.0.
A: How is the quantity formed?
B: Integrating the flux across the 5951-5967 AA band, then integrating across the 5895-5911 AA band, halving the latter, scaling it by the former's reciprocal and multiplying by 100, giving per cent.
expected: 46.9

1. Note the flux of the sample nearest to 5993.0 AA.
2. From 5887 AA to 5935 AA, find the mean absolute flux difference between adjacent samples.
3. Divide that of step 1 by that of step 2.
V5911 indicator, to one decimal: 27.0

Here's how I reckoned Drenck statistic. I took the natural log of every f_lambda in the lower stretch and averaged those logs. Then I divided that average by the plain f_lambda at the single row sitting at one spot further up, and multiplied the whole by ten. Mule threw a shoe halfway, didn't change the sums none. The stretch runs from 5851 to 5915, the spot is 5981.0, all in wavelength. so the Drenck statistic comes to 1.372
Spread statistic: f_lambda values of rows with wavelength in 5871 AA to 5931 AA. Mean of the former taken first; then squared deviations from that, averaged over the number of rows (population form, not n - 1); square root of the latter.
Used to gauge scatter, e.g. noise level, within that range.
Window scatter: 1.60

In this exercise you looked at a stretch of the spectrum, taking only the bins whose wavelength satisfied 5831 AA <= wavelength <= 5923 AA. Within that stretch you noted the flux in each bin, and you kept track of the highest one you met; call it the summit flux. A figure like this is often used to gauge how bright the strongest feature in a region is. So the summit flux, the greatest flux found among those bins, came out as 24.7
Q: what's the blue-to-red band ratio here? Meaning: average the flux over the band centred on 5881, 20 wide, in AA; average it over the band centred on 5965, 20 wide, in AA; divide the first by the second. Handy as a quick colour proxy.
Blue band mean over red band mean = 0.95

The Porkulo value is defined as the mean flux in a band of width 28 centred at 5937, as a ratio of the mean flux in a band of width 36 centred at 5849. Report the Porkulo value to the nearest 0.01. 0.99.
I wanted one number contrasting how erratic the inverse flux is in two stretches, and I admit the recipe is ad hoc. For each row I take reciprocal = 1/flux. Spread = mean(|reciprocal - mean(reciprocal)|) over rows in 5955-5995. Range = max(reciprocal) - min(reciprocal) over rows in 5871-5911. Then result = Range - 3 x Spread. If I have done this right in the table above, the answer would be 0.008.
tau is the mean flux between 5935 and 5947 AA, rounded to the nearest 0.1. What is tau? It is 23.4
